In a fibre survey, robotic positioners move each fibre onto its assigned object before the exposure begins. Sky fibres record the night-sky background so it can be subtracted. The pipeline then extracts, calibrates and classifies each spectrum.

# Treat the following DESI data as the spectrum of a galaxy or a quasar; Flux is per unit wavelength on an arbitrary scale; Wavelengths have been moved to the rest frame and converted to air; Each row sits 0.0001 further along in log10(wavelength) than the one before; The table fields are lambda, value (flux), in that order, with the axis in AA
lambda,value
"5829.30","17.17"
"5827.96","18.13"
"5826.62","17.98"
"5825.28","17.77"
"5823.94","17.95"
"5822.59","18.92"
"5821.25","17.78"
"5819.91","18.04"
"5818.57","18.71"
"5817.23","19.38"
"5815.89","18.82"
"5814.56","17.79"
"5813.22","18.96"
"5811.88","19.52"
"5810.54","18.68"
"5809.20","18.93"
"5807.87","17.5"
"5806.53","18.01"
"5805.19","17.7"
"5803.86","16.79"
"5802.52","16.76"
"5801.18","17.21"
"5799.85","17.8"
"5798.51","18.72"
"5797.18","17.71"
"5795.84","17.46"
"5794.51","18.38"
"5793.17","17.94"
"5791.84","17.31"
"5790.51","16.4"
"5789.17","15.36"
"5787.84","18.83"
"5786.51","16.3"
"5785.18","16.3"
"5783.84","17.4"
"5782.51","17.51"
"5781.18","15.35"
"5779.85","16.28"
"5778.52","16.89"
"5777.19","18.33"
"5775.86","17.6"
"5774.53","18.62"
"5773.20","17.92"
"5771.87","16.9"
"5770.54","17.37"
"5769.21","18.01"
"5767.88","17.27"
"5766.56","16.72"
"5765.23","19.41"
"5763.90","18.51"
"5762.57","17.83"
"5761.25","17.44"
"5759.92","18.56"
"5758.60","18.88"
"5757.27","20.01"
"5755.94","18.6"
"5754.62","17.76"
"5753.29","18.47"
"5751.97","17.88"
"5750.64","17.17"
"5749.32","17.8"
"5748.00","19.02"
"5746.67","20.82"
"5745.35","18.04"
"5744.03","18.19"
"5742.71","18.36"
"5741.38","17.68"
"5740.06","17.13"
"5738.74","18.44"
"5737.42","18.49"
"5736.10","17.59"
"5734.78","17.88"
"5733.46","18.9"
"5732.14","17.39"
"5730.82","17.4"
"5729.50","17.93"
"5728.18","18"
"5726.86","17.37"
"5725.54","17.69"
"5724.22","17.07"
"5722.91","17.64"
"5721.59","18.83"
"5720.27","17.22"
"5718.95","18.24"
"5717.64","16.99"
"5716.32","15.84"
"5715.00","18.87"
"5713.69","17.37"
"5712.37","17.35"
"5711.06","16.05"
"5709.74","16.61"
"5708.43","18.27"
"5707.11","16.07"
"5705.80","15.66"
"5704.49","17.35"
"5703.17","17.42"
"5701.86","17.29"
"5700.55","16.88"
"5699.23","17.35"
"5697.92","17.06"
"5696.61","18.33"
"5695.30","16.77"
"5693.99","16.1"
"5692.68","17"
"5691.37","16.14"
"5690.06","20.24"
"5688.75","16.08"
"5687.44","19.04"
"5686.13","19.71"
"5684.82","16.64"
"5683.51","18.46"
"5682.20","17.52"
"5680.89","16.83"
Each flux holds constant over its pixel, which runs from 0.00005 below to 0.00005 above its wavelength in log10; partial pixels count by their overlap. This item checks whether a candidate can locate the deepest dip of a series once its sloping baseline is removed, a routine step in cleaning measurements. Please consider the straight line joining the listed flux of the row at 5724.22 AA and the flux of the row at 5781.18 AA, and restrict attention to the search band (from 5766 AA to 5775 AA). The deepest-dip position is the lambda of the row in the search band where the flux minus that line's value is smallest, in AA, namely 5766.56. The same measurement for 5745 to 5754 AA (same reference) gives 5750.64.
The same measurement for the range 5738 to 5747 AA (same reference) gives 5740.06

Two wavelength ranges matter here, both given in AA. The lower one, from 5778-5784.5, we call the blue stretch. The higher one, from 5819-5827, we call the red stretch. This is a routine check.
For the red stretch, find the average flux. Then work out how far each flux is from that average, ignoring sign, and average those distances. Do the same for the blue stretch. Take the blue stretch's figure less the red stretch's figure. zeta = 0.4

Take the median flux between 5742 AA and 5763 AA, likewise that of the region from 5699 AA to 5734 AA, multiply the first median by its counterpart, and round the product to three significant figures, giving 317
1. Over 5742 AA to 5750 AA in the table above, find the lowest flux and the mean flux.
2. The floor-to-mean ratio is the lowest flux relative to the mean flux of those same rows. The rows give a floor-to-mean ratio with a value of 0.952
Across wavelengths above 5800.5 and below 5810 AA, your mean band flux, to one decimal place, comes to 17.6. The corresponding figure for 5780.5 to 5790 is 16.7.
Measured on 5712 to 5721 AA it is 17.4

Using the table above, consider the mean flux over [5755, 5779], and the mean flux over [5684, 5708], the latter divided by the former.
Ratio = 0.96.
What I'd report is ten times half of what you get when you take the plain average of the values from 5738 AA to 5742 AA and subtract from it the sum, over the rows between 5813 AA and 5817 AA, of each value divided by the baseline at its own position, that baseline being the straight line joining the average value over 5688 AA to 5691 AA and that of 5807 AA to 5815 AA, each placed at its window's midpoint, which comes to 74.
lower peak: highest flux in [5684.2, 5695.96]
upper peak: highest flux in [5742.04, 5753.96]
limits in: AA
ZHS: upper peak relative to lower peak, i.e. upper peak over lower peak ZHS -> 1.029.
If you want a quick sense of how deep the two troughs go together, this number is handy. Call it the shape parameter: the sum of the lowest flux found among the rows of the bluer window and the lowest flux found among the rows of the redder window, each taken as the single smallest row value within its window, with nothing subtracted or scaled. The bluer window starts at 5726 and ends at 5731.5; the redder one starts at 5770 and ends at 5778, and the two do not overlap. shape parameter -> 34.3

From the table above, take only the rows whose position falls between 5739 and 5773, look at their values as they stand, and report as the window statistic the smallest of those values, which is 16.72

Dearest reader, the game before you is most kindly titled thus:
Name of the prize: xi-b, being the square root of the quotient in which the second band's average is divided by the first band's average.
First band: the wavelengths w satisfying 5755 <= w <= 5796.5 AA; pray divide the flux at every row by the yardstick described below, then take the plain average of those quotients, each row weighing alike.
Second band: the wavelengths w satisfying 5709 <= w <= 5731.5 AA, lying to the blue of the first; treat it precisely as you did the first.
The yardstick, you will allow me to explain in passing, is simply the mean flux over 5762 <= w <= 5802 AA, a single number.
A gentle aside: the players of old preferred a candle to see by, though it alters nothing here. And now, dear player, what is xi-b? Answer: 1.00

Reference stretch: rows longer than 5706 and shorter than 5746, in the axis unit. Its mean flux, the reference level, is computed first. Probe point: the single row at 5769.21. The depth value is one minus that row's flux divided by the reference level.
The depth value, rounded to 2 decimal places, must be -0.02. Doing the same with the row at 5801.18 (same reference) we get 0.02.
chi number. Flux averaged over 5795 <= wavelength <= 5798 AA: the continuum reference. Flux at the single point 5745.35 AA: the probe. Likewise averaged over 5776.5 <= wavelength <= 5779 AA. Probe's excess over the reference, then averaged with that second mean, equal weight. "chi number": 9.0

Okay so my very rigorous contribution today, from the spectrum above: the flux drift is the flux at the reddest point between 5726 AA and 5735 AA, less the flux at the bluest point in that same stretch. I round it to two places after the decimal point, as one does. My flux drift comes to 0.51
